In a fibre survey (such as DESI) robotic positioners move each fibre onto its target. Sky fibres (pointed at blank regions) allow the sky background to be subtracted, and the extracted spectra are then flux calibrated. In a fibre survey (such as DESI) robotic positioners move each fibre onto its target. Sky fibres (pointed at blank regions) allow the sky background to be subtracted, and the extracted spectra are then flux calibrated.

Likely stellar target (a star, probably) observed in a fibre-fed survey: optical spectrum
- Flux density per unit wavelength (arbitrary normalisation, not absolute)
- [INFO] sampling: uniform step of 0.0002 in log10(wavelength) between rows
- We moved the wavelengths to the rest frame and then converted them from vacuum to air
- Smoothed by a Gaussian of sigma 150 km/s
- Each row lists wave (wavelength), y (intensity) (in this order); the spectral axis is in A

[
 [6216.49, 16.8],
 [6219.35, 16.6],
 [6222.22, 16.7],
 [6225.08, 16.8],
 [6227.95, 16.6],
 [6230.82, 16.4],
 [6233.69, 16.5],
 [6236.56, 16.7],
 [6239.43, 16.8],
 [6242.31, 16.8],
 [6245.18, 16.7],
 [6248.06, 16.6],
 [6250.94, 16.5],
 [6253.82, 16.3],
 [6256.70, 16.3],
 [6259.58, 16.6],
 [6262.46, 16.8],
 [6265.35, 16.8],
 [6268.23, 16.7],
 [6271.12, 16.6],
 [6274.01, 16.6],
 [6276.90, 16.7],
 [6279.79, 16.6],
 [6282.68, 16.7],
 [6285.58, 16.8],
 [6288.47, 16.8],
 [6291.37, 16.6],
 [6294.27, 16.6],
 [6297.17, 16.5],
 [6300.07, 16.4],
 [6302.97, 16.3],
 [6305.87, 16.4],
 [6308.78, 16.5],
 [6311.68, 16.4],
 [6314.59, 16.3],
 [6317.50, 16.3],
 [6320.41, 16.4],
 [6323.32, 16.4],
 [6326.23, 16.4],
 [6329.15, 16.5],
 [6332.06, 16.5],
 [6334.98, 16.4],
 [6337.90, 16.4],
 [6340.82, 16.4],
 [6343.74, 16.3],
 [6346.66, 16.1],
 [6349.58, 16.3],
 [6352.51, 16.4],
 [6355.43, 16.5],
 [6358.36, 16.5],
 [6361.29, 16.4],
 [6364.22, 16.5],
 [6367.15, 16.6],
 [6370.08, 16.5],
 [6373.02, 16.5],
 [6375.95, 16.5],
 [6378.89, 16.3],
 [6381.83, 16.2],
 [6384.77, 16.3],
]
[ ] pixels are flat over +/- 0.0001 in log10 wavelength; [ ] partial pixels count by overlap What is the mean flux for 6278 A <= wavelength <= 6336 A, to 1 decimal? 16.5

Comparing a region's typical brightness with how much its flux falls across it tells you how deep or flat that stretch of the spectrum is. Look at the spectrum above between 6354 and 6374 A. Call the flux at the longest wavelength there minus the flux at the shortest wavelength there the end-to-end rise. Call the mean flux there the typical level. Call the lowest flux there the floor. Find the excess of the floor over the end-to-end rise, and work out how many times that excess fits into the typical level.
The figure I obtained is 1.006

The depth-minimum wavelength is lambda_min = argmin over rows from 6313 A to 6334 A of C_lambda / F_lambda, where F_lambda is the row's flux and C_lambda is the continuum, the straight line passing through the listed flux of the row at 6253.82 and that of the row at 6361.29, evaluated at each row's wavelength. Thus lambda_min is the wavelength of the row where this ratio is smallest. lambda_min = 6329.15 A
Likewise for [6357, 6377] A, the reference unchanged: 6367.15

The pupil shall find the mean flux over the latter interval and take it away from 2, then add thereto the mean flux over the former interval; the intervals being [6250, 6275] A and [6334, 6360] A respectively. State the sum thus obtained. 2.21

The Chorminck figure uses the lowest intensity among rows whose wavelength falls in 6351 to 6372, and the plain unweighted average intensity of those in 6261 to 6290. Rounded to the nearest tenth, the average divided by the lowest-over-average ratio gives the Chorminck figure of 17.0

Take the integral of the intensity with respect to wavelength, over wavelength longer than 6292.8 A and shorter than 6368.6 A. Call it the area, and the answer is 1244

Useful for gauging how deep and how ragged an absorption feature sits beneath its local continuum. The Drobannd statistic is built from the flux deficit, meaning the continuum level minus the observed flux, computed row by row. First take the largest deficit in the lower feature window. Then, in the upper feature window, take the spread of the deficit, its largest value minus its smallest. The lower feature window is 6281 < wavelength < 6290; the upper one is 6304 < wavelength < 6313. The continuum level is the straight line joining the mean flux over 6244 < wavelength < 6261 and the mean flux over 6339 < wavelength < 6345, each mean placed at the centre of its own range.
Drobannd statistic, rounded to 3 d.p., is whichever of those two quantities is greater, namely 0.105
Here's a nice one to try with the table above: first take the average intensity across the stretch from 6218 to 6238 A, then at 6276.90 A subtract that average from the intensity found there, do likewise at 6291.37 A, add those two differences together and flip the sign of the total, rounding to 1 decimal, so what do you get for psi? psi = -0.1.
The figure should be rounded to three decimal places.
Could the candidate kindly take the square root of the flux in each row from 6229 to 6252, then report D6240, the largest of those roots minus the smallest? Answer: 0.049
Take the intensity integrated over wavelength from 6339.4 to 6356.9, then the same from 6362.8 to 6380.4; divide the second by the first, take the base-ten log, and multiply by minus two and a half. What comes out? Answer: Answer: 0.0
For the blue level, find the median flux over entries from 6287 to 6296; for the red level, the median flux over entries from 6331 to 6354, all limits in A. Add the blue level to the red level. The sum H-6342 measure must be 33.0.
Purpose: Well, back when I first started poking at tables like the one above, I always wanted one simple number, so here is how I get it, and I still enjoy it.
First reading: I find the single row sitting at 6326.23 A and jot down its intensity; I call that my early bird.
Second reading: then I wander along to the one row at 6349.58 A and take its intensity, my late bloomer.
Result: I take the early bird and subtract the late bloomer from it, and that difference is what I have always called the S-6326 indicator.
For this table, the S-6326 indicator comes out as 0.100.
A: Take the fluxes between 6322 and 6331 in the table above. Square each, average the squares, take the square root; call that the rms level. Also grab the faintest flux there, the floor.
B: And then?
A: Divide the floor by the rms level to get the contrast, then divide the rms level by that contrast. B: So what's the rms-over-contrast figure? 16.47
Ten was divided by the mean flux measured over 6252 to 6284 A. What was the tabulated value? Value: 0.602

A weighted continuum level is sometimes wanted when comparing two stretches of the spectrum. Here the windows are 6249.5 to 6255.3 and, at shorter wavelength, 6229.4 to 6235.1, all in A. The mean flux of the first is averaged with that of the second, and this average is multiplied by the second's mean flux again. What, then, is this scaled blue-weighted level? 270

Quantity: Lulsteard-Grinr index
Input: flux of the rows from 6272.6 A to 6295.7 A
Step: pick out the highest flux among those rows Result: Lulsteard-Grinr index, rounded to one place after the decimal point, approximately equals 16.8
